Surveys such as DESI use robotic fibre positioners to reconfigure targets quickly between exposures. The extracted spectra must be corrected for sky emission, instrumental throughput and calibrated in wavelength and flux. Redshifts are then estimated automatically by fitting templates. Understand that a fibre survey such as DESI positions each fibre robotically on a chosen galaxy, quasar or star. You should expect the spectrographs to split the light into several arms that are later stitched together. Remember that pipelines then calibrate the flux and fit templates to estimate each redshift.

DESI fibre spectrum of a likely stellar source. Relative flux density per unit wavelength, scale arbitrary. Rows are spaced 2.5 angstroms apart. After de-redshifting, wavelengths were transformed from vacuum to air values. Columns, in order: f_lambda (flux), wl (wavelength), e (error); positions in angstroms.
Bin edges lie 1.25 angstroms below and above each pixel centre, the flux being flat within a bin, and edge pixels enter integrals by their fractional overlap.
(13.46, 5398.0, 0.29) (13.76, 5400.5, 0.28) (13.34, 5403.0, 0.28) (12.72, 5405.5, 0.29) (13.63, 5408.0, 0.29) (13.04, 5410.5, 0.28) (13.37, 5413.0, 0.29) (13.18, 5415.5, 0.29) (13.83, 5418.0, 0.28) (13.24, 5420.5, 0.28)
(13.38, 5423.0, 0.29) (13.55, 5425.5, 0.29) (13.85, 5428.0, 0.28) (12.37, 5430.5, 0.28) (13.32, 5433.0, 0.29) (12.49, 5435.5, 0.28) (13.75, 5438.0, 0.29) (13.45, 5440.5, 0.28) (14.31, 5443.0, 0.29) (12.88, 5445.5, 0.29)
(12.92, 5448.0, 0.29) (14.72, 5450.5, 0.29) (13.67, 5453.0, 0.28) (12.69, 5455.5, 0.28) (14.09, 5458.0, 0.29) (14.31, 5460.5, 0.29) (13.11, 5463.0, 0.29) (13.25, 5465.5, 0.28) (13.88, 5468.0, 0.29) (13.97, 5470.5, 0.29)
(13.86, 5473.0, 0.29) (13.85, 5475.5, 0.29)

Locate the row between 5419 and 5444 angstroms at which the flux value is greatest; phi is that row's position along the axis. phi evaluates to 5443.0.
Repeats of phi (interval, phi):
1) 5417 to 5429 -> 5428.0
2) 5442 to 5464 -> 5450.5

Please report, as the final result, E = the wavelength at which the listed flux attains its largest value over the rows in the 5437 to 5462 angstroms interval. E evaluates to 5450.5 angstroms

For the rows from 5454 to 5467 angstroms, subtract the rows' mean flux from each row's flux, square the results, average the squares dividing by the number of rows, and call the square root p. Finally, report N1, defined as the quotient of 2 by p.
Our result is 3.3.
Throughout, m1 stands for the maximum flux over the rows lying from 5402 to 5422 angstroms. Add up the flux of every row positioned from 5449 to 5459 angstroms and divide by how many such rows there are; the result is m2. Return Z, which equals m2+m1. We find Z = 27.62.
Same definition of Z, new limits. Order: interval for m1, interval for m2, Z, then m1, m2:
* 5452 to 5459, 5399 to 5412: 27.39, 14.09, 13.3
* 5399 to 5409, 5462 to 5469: 27.17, 13.76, 13.4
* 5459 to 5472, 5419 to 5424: 27.62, 14.31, 13.3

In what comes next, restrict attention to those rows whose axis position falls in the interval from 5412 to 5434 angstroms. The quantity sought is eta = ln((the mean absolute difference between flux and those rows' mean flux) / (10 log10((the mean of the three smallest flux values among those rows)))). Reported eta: -3.7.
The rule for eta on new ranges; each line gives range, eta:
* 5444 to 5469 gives -2.9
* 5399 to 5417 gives -3.7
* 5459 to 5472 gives -3.3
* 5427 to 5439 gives -2.9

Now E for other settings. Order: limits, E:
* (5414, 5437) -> 5428.0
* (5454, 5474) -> 5460.5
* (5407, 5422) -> 5418.0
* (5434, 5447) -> 5443.0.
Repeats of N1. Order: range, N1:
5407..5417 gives 9.0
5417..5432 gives 4.0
